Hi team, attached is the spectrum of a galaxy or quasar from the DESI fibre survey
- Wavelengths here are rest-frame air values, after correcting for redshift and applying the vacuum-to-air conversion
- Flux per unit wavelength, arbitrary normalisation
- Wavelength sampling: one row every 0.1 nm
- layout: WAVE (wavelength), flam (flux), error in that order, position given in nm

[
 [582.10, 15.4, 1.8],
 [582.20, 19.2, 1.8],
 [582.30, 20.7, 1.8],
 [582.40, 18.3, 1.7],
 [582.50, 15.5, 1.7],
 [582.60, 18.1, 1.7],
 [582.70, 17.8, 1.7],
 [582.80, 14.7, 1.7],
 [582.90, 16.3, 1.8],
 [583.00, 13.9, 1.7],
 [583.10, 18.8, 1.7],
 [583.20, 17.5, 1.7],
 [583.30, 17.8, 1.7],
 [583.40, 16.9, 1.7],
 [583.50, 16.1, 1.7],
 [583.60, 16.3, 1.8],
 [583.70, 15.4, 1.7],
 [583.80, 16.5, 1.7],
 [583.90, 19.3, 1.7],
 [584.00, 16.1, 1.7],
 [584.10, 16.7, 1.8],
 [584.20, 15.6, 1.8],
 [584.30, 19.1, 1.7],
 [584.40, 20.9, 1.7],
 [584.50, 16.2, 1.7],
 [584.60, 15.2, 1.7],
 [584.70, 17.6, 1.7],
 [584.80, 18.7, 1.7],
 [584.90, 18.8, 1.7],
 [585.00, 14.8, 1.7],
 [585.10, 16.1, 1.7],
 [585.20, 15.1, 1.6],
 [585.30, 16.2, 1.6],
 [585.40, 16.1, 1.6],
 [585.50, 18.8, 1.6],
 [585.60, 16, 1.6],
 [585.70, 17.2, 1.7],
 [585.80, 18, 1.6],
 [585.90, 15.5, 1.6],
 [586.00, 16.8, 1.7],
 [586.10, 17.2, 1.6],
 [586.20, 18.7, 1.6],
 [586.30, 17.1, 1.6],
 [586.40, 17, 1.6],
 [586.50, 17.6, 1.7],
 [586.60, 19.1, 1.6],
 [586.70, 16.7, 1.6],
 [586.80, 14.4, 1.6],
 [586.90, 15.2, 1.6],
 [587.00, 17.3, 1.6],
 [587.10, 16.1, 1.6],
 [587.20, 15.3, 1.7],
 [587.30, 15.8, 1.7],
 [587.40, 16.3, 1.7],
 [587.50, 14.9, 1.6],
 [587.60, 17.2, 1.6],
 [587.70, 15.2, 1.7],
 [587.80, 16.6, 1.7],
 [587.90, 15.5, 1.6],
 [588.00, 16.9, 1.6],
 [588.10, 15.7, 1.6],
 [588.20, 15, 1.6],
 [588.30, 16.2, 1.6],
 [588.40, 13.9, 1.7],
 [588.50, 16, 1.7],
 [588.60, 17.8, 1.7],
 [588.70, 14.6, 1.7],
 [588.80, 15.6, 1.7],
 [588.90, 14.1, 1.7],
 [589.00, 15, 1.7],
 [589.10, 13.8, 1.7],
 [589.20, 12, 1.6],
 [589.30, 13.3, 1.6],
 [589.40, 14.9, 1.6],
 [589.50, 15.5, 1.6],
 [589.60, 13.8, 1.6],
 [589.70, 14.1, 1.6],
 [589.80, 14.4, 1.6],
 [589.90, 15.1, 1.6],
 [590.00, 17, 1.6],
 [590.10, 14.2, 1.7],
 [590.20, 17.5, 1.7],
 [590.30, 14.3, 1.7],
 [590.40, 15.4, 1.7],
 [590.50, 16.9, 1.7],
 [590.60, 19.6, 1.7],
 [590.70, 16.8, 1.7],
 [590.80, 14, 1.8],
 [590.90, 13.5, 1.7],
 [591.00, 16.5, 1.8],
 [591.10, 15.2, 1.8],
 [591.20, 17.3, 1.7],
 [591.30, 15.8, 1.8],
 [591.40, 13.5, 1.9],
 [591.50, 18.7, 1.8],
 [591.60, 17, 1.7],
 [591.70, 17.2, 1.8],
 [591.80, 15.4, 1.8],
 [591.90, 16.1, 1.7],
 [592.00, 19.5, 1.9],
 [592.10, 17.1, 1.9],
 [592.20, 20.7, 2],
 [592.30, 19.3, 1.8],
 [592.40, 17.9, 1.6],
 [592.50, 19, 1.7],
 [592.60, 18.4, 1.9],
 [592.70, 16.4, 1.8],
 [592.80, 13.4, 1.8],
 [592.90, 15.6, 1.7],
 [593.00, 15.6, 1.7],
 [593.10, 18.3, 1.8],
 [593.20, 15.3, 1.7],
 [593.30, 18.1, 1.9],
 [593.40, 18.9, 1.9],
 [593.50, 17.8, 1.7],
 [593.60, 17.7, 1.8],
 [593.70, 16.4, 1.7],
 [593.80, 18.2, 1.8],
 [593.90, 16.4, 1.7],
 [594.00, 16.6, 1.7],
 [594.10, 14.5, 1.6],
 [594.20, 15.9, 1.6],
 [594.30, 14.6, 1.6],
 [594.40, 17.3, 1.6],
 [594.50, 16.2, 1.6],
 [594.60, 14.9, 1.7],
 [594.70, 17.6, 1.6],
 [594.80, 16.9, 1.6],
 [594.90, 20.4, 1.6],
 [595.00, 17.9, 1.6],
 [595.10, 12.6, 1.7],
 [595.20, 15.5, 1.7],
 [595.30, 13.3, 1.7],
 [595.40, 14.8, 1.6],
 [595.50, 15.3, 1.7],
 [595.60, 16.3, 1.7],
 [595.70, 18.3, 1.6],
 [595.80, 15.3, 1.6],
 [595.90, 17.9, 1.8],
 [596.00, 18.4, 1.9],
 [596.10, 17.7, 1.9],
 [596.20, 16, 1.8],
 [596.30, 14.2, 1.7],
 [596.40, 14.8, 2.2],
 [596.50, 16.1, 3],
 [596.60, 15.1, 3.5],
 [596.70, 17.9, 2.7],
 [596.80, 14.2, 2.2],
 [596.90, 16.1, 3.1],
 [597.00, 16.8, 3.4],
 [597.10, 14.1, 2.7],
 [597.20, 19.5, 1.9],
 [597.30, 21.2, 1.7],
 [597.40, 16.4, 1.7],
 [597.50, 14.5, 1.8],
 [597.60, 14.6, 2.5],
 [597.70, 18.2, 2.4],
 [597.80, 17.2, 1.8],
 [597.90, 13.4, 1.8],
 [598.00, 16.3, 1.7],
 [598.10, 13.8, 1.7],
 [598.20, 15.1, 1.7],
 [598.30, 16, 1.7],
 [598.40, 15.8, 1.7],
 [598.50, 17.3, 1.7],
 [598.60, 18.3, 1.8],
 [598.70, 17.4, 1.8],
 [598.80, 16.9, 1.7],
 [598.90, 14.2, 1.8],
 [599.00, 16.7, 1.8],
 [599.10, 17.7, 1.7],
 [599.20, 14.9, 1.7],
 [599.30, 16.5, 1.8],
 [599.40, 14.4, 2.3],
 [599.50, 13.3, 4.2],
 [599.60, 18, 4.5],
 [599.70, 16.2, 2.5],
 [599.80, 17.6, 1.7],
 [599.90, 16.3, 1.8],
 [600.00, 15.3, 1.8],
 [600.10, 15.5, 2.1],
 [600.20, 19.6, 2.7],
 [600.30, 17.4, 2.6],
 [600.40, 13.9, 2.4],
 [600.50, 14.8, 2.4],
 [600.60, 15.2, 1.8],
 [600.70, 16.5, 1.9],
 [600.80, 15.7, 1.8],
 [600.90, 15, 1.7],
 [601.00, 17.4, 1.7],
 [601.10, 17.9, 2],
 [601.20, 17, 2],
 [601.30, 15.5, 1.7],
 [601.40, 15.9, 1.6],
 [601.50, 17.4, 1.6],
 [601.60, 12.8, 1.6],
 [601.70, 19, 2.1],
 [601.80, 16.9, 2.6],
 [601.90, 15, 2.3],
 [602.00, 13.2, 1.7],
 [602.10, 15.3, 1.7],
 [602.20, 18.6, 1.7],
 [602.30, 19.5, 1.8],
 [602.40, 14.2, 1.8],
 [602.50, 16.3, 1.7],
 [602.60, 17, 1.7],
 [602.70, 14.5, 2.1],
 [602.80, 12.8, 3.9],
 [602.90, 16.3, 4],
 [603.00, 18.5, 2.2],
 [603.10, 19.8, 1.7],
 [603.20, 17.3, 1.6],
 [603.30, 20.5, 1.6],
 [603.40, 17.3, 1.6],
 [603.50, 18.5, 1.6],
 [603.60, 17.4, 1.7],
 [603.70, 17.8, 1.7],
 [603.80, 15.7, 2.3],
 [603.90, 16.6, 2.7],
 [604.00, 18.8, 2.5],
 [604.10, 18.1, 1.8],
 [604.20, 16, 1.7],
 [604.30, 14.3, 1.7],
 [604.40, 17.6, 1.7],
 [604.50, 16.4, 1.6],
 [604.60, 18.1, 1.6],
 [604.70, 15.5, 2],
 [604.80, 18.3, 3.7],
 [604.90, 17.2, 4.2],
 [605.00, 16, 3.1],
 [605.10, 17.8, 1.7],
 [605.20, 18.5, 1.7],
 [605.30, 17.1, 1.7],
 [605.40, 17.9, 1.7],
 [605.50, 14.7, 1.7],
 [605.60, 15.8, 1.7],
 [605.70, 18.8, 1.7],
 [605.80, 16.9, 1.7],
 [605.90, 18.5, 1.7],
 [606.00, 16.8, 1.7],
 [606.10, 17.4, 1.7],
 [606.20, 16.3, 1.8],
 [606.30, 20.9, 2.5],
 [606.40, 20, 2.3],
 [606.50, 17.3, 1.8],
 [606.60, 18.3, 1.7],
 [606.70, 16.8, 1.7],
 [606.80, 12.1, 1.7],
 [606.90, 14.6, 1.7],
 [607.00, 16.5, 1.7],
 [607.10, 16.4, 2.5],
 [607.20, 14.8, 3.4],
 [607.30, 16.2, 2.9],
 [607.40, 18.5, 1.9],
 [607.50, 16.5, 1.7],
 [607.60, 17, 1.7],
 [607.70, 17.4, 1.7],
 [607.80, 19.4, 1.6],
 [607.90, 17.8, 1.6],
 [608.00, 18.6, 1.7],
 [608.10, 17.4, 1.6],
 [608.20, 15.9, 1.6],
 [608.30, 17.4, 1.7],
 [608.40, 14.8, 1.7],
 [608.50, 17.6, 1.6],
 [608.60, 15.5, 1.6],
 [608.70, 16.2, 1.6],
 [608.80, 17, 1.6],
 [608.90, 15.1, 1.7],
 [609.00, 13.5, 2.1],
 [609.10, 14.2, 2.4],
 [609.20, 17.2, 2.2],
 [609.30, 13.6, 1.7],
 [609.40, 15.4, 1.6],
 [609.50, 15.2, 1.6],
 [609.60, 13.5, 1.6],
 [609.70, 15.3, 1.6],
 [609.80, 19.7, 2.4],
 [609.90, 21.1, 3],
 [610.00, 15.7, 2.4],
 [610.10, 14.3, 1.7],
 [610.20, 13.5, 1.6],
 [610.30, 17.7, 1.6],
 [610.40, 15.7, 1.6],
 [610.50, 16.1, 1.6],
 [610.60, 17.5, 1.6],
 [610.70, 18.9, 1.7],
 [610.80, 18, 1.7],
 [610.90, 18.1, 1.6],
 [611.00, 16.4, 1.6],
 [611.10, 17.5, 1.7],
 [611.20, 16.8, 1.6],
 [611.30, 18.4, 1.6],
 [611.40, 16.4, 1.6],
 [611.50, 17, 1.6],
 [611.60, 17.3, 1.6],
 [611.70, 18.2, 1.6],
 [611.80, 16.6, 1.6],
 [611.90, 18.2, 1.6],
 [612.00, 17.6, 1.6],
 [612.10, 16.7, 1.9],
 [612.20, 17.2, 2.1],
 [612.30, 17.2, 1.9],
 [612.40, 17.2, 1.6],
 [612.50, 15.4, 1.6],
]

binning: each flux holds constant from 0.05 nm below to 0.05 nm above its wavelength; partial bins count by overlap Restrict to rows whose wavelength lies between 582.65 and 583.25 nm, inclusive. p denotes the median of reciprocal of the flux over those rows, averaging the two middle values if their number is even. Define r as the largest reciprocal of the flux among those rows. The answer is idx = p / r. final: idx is 0.82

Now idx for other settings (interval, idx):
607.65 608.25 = 0.90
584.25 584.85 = 0.84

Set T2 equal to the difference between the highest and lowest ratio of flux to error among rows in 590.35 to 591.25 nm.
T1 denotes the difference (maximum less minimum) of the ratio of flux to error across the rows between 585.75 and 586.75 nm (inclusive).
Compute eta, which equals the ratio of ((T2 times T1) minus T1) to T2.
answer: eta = 1.7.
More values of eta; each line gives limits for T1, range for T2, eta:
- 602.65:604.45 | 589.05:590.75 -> 7.2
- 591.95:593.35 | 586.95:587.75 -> 1.7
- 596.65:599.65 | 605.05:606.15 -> 5.4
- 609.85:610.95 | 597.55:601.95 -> 4.2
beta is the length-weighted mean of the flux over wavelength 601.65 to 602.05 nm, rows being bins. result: 16.0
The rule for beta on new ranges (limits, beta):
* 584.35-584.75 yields 17.5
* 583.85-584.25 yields 16.9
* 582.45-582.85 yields 16.5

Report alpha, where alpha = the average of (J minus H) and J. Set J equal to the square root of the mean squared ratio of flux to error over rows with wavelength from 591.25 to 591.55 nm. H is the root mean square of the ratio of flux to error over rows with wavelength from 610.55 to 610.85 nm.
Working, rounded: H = 10.9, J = 8.9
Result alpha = 3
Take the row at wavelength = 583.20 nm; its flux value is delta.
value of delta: 17.5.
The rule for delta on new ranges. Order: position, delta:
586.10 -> 17.2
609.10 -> 14.2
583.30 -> 17.8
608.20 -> 15.9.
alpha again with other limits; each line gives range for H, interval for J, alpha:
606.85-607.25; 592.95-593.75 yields 6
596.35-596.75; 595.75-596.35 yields 6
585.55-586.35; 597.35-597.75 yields 3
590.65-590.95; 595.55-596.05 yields 6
